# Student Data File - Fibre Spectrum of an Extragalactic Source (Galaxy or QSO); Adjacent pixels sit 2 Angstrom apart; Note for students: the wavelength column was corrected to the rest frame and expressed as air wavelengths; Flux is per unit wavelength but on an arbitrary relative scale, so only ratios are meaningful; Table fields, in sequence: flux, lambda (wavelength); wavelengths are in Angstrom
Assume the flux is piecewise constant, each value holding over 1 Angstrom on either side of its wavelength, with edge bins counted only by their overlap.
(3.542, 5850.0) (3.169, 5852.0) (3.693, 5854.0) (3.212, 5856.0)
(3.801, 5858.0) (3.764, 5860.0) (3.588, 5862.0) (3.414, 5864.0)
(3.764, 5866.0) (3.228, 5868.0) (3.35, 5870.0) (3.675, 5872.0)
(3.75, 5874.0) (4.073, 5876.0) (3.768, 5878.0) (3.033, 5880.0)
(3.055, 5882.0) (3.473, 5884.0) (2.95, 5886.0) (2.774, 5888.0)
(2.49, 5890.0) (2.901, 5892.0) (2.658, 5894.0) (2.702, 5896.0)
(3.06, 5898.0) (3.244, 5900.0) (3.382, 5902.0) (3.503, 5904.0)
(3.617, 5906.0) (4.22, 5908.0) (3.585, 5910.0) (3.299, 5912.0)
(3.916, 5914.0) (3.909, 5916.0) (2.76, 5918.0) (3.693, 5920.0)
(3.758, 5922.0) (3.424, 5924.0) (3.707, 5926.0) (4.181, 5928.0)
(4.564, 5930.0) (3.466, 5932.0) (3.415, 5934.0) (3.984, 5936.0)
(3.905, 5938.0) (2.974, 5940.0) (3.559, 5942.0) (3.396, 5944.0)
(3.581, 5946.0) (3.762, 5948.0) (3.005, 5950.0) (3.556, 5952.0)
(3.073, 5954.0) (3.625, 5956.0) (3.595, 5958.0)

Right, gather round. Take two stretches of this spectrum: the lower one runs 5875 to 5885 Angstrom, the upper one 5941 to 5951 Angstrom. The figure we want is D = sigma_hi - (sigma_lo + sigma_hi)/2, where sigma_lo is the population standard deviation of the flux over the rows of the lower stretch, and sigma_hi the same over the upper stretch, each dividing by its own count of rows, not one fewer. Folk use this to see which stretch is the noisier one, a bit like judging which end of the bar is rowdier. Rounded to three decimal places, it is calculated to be -0.074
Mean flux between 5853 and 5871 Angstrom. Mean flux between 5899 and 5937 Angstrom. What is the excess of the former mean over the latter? -0.13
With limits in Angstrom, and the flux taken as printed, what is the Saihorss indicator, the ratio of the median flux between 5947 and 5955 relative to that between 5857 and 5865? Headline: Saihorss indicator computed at 0.90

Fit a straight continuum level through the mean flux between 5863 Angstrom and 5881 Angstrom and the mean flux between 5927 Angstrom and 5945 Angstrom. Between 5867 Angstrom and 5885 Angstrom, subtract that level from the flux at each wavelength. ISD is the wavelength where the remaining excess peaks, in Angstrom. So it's 5876.0 Angstrom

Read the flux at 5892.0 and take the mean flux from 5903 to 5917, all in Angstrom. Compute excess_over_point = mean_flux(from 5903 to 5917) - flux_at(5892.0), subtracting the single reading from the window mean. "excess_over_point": 0.82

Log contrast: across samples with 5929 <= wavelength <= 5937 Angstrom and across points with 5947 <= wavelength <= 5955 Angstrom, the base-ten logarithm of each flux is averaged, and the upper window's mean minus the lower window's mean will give -0.060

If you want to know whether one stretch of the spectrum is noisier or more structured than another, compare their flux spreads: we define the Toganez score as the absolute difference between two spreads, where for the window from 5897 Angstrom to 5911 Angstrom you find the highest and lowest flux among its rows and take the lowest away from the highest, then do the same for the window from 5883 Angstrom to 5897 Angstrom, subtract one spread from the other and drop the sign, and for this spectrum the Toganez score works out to 0.18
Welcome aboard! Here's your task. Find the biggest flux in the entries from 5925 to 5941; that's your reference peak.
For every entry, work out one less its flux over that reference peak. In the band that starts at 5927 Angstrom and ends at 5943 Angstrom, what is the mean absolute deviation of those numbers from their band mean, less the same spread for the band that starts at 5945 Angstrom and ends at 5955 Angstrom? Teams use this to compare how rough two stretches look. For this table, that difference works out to 0.026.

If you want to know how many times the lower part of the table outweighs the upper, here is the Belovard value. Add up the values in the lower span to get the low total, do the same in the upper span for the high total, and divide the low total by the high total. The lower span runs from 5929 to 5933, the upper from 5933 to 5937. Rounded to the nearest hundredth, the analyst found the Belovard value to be 1.09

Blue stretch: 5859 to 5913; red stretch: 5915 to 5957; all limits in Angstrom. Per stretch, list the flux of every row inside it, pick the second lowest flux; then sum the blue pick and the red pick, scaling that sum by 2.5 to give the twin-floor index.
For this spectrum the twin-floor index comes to 14.1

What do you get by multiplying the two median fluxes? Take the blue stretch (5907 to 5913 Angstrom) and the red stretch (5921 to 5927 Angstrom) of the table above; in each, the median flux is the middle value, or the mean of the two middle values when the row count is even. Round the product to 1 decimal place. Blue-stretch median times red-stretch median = 13.3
